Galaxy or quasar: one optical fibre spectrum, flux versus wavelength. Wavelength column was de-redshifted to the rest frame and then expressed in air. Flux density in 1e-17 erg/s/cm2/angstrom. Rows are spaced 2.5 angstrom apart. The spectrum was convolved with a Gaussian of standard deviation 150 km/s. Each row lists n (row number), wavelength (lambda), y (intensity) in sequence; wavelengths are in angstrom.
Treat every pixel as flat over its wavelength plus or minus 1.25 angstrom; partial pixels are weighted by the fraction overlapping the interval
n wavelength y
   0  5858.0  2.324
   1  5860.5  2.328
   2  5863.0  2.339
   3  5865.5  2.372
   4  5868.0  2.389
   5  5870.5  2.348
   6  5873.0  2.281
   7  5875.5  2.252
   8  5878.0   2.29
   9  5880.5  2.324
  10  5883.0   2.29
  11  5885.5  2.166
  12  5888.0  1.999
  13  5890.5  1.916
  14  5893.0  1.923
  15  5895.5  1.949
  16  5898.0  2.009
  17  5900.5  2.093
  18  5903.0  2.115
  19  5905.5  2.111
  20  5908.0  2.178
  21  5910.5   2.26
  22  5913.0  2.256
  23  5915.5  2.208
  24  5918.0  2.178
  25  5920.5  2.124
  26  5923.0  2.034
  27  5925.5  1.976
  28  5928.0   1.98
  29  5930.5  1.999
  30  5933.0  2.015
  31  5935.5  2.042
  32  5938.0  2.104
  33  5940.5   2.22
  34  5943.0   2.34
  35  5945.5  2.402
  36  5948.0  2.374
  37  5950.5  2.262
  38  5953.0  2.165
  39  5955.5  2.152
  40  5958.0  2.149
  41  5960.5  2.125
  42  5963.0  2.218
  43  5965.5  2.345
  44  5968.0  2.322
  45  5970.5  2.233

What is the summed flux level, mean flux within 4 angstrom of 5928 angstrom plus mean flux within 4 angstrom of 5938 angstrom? 4.1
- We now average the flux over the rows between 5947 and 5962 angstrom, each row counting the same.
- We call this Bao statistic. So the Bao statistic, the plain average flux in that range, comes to 2.20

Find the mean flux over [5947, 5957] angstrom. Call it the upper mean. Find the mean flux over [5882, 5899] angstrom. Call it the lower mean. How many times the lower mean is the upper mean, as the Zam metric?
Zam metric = 1.10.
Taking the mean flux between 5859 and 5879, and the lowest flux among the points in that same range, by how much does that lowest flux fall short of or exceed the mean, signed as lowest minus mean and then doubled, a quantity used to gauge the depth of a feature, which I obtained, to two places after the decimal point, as -0.15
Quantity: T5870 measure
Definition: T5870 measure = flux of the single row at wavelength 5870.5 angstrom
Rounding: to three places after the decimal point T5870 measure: 2.348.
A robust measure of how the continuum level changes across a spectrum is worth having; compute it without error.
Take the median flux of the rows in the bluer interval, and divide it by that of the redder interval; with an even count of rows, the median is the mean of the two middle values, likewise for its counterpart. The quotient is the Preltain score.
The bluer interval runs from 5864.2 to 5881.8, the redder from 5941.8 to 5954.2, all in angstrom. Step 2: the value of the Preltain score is 0.993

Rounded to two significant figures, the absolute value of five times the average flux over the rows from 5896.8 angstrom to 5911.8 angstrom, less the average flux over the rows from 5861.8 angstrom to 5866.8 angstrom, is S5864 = 8.3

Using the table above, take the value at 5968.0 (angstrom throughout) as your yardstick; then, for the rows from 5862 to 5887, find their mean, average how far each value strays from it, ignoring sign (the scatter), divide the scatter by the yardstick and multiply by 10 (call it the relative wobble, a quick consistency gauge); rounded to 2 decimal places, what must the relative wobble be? 0.21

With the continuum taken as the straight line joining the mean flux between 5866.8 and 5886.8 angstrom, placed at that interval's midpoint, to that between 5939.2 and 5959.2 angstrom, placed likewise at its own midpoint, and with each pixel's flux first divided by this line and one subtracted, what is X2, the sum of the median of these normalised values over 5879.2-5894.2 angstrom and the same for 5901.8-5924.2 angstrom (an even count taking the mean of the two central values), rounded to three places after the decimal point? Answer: -0.133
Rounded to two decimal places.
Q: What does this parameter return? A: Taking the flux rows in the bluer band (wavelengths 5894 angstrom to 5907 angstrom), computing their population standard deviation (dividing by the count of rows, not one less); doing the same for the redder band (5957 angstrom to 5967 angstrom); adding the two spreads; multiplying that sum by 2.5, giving 0.38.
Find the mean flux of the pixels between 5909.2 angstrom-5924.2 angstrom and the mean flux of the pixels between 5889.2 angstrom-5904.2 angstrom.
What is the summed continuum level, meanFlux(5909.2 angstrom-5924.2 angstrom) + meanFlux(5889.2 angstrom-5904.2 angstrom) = 4.18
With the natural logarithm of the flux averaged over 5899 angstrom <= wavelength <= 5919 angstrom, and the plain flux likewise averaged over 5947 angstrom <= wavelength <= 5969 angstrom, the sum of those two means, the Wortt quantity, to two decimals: 3.01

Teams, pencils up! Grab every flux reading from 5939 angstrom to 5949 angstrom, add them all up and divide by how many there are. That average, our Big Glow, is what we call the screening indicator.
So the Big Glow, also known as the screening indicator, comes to 2.33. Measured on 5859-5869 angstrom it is 2.36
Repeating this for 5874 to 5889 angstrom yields 2.22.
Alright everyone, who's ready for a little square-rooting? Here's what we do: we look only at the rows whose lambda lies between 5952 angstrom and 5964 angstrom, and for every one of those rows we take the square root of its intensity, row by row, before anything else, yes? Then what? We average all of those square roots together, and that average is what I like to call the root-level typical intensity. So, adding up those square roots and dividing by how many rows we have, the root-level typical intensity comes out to 1.47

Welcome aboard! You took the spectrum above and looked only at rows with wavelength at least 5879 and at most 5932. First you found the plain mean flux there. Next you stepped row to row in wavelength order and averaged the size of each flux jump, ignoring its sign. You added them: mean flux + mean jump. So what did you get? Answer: 2.15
